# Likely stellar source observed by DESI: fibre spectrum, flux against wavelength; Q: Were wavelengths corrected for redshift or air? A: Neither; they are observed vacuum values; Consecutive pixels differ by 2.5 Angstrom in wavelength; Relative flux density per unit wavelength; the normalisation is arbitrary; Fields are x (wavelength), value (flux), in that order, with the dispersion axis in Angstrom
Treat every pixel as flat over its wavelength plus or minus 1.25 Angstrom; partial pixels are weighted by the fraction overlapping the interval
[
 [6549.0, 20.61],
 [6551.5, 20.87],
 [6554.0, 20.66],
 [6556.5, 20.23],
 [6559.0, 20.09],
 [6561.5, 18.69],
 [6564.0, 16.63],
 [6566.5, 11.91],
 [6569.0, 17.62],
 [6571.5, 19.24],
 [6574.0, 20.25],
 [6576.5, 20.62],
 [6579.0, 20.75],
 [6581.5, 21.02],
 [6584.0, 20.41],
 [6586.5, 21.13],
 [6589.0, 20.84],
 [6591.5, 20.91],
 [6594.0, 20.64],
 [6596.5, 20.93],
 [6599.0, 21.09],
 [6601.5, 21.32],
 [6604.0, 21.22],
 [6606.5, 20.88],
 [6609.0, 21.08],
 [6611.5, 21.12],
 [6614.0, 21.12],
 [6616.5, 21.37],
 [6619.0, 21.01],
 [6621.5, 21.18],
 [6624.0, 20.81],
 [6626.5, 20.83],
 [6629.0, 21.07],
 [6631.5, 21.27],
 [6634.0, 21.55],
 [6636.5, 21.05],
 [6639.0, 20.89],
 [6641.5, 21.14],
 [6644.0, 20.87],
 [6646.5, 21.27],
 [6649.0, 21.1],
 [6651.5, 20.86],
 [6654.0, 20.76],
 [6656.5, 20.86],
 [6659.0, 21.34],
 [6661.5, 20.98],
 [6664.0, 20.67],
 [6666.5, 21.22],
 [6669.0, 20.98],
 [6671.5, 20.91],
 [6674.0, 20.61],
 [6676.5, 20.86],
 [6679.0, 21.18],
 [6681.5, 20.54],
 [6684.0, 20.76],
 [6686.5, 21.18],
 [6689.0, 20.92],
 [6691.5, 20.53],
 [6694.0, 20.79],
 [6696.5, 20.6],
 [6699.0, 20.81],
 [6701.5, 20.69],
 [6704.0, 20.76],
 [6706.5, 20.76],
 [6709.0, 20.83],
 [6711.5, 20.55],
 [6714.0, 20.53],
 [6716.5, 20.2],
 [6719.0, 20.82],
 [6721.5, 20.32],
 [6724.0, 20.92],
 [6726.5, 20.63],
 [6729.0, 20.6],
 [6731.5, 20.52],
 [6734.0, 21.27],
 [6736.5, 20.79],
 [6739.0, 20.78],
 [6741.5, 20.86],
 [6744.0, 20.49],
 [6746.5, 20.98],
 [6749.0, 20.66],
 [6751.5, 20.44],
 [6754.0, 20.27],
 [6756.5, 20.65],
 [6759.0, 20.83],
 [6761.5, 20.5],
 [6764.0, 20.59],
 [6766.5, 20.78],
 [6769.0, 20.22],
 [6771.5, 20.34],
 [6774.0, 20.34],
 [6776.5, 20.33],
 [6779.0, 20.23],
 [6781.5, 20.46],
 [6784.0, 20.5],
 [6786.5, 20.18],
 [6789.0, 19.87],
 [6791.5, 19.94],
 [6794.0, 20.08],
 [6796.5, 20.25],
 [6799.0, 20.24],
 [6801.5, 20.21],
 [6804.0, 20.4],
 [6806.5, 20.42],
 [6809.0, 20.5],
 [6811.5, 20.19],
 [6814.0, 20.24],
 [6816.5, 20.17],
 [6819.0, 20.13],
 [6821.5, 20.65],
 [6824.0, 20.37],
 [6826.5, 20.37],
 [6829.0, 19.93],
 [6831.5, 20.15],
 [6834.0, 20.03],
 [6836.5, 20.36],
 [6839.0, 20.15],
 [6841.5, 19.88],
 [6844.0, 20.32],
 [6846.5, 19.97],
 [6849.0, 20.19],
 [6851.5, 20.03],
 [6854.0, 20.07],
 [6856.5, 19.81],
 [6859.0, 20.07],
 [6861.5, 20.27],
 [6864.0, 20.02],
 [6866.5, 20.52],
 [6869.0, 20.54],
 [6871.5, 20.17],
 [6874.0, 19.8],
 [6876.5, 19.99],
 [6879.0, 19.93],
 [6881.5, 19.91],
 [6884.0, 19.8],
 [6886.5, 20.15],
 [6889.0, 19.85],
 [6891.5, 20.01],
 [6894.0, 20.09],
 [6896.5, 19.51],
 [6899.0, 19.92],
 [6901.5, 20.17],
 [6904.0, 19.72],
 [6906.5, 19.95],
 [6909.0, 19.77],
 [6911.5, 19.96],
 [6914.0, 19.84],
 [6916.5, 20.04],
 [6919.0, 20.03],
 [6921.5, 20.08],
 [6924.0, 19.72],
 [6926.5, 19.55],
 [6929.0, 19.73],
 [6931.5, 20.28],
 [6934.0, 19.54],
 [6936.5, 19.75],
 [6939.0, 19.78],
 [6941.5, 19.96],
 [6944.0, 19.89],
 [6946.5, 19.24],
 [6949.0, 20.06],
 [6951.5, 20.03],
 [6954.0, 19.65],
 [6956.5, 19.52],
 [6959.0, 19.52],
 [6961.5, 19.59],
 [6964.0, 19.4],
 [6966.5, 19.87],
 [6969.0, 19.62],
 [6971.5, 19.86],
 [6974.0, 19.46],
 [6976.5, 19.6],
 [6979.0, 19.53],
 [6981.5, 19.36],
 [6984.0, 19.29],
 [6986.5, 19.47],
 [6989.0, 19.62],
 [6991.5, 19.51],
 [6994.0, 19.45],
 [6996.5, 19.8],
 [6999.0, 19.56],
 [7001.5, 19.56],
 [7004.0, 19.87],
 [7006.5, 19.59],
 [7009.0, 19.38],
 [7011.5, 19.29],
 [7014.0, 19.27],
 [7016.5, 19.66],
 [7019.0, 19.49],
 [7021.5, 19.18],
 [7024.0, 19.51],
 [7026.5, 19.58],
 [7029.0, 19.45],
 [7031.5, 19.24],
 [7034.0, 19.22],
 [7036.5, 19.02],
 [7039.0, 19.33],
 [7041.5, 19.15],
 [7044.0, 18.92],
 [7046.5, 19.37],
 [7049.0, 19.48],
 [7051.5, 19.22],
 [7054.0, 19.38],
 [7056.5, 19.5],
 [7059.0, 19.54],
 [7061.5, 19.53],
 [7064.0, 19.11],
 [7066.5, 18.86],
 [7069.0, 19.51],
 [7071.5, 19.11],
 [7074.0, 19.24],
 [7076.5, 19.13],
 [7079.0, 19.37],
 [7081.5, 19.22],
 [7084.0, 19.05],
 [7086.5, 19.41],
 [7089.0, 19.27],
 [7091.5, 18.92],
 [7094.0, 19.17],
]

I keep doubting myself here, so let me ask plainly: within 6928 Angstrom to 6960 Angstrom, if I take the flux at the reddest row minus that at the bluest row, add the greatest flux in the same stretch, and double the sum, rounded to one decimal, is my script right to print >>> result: 40.1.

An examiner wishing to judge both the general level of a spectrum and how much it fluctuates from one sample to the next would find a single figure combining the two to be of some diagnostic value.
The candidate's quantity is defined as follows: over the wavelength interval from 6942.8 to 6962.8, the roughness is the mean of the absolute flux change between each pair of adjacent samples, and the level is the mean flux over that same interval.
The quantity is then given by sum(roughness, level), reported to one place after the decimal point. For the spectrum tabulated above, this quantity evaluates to 20.0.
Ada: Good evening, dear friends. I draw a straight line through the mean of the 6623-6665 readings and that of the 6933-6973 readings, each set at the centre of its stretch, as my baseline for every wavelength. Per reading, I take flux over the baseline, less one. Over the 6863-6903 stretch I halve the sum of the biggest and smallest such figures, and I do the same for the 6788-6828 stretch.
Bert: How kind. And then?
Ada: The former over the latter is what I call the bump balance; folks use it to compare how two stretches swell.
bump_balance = -0.3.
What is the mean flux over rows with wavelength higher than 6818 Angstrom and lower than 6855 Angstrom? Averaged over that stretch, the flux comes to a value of 20.2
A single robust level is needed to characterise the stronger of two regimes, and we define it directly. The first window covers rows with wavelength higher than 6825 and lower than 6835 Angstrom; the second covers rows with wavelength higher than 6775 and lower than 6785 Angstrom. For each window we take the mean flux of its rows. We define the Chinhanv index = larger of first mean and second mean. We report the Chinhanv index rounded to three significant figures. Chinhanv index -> 20.4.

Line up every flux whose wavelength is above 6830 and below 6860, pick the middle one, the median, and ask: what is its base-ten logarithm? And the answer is 1.30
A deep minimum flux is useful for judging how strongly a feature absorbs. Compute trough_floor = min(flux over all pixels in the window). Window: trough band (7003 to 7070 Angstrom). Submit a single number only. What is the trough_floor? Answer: 18.86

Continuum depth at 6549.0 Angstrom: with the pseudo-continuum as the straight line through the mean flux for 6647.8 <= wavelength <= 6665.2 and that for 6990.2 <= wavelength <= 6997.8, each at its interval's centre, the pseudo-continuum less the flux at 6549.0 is 0.76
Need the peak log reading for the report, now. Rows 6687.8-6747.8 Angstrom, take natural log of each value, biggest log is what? 3.06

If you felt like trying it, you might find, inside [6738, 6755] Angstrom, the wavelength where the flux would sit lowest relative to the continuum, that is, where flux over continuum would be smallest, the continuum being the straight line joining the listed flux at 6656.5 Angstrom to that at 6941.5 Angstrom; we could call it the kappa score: 6754.0 Angstrom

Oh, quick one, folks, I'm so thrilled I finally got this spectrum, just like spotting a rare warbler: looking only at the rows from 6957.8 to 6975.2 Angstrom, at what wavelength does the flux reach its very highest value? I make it 6966.5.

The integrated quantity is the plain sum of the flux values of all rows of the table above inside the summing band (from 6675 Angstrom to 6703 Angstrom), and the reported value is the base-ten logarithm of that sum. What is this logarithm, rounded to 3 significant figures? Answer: 2.36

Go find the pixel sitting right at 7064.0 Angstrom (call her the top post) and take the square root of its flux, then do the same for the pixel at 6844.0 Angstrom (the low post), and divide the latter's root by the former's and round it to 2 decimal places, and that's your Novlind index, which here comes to 1.03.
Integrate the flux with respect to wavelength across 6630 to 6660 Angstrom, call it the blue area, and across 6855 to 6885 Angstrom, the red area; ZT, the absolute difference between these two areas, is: 30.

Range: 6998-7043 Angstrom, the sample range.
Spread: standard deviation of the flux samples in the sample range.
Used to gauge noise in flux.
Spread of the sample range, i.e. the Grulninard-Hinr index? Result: 0.21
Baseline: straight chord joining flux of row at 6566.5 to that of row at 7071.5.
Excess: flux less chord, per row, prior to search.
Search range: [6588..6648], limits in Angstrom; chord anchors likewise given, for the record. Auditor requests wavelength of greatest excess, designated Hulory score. 6601.5 Angstrom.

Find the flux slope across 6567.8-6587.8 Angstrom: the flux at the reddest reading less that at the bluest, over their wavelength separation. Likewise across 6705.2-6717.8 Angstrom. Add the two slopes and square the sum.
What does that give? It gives 0.021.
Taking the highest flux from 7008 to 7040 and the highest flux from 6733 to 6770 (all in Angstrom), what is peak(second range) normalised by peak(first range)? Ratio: 1.08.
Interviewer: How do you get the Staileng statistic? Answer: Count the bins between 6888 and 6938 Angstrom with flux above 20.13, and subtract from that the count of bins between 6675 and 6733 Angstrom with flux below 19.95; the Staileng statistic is 2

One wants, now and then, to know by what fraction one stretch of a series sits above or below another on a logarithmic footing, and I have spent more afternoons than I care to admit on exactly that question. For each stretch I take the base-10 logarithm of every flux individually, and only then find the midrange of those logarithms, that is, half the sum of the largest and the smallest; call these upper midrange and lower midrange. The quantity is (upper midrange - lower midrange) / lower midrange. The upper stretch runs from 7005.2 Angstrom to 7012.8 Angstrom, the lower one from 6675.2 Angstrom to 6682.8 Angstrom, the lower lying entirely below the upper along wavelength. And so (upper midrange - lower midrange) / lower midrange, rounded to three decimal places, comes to -0.023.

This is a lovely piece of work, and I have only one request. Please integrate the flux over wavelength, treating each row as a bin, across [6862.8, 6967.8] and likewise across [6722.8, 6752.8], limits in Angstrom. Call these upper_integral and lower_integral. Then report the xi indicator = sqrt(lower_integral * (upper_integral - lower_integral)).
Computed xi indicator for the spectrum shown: 955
